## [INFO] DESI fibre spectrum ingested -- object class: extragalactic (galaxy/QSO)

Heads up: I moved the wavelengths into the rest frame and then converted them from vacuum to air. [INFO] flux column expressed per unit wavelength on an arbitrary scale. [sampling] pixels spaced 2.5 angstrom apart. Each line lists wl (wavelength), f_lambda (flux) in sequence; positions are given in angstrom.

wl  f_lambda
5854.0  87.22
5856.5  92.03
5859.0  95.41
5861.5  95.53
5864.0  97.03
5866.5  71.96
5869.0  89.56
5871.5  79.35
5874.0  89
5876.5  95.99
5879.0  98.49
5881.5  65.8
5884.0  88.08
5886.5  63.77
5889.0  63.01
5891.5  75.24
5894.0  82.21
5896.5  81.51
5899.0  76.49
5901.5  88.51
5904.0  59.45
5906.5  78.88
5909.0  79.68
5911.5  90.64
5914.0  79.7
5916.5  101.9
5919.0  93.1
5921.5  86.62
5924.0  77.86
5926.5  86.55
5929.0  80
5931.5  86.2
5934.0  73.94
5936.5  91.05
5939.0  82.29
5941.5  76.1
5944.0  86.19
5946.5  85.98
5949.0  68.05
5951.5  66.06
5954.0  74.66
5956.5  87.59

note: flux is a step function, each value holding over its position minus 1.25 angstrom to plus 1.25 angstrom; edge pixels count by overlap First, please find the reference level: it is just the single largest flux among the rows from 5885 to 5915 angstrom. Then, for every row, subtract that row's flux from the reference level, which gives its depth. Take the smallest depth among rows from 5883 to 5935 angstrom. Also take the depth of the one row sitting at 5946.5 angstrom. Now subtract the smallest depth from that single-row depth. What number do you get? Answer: 16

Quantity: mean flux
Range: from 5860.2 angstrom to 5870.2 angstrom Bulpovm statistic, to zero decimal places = 89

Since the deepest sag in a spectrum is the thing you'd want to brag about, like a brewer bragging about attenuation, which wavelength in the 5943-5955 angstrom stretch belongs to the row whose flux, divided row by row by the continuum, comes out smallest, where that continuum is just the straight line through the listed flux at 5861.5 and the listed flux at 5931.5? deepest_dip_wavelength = 5951.5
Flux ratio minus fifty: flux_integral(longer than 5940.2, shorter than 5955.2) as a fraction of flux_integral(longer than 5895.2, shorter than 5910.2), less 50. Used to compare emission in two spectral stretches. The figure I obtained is -49.0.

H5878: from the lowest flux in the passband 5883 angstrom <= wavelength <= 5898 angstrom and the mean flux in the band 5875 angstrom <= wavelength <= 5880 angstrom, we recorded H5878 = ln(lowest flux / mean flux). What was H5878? -0.43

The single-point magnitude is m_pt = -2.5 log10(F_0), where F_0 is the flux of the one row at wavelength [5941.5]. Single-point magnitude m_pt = -4.70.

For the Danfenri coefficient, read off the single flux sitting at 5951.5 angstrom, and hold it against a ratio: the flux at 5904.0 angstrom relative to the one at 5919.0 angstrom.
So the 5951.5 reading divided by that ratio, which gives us 103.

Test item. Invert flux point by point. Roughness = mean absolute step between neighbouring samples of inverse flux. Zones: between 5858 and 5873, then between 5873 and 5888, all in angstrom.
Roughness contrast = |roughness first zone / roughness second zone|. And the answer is 0.6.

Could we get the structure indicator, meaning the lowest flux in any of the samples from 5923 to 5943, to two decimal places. 73.94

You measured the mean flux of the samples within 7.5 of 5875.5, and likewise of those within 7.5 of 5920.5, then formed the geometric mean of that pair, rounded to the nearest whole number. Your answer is 87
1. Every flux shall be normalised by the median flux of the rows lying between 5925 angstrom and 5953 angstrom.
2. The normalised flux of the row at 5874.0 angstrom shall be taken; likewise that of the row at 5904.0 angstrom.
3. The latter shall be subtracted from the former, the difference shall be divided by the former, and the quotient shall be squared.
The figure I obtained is 0.110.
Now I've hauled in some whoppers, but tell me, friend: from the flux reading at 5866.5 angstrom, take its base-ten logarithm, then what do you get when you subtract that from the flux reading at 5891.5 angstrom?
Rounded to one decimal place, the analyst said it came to 73.4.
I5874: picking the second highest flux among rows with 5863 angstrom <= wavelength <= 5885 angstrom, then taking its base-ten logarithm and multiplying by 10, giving 19.9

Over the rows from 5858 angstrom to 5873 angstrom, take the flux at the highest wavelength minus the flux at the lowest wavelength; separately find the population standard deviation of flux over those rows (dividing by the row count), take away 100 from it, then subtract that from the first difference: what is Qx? 75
